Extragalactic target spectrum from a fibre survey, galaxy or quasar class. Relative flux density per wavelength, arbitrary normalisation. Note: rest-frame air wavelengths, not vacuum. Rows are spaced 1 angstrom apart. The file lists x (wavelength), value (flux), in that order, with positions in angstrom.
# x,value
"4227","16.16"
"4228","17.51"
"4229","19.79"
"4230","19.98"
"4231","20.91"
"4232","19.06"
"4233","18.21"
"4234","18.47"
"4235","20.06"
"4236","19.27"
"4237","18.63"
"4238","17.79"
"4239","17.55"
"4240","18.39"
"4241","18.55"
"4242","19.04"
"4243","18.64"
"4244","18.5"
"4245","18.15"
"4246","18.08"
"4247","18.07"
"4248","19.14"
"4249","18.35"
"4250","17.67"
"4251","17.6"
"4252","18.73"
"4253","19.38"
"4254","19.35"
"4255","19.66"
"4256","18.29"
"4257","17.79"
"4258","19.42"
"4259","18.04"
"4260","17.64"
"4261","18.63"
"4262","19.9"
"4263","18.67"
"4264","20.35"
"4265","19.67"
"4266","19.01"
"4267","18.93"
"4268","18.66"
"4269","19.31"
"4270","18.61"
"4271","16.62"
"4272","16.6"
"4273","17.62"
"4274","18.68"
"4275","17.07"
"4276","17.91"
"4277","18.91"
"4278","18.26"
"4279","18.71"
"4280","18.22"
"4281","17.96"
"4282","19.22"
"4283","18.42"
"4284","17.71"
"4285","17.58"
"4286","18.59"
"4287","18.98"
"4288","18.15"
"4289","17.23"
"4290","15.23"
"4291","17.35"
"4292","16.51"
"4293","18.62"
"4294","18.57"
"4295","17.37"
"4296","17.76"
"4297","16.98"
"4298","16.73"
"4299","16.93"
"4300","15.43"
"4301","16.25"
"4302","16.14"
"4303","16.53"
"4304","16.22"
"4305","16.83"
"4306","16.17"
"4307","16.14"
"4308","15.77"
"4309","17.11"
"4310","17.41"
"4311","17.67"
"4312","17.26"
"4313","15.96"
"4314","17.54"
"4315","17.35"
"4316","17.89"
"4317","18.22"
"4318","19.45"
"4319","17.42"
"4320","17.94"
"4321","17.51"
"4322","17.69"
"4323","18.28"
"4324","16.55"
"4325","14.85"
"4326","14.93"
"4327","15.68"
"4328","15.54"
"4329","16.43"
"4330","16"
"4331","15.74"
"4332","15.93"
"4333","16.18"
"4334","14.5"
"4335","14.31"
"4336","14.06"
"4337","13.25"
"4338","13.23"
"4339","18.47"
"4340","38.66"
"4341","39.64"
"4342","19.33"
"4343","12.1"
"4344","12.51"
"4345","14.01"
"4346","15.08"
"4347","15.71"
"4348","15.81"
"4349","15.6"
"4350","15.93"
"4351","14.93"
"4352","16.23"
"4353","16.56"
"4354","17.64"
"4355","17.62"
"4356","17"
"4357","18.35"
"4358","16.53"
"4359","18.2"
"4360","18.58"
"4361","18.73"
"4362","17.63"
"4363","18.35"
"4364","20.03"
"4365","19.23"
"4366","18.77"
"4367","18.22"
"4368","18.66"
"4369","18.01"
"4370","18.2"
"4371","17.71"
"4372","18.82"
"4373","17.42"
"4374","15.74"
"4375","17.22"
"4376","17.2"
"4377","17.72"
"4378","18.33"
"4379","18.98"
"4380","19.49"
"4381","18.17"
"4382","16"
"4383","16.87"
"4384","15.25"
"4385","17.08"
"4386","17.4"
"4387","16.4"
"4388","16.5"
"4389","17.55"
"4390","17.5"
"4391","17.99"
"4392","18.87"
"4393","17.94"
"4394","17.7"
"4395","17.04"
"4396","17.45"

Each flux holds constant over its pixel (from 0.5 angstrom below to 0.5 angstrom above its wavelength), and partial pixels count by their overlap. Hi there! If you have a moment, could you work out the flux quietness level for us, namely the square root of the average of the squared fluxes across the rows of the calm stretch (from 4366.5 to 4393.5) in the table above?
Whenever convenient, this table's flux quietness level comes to 17.6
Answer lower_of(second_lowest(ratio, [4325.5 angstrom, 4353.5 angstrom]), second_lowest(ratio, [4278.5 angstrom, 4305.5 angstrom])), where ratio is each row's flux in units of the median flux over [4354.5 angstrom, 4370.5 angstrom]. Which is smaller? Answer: 0.68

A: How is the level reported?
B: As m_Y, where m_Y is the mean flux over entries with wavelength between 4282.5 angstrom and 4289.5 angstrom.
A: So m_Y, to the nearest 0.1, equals 18.1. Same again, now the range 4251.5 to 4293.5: 18.3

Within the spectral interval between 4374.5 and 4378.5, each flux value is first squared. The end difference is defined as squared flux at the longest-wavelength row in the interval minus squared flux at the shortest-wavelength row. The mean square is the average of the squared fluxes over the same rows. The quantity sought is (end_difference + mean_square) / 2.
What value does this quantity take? 175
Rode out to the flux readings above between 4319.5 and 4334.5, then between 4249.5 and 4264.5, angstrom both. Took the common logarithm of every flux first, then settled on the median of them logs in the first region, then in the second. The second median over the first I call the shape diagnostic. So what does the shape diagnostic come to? 1.06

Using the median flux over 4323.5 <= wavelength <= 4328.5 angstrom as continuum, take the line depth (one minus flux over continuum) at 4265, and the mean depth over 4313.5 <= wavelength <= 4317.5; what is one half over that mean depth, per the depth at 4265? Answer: 13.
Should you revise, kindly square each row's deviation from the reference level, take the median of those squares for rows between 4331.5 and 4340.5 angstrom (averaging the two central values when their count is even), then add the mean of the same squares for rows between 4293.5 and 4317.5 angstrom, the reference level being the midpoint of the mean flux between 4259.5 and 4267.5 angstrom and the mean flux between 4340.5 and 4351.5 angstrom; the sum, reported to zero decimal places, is 18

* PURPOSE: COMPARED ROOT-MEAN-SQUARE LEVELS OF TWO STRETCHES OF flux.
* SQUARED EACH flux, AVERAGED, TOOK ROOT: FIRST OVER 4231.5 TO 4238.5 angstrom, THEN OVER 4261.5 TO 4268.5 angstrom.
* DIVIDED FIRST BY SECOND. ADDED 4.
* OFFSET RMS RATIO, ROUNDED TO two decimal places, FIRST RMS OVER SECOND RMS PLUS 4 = 4.97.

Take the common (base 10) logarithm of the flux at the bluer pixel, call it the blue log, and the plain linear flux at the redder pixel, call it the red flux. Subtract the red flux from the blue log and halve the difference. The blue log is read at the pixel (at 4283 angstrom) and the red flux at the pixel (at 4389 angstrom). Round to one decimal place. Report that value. -8.1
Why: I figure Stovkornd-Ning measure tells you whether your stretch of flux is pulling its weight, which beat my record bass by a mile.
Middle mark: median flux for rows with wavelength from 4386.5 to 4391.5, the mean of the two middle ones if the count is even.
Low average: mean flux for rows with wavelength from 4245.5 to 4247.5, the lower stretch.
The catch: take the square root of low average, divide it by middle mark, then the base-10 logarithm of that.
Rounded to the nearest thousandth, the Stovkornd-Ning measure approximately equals -0.614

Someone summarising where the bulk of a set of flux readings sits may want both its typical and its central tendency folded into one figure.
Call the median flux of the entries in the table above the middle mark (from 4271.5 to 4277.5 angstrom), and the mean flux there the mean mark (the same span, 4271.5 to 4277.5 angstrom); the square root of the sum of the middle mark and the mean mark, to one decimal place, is 6.0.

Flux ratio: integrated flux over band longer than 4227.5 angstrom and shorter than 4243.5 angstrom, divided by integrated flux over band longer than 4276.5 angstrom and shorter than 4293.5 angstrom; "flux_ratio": 0.99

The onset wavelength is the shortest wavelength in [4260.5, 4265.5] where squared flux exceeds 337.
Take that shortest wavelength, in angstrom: 4261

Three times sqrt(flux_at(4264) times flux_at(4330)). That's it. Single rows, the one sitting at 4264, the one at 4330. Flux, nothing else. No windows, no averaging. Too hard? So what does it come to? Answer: 54.1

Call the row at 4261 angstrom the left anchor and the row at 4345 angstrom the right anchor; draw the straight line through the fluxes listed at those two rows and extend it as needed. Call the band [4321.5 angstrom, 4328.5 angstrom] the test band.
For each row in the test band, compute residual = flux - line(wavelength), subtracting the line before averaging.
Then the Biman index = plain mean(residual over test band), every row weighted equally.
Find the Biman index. 1.1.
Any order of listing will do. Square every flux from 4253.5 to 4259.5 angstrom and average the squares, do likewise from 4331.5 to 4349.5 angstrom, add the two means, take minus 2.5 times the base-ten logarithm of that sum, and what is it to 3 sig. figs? -7.15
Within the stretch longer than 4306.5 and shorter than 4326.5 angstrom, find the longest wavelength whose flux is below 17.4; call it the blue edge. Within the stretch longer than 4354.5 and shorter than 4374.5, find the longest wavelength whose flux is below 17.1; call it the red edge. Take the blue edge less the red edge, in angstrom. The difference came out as -48 angstrom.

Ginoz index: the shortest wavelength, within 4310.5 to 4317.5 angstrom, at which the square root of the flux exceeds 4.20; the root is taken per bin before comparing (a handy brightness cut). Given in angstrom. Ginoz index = 4311 angstrom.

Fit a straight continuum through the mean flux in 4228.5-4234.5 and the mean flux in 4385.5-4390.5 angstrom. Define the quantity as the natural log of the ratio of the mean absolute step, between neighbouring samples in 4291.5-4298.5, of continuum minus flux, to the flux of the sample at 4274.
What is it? -3.2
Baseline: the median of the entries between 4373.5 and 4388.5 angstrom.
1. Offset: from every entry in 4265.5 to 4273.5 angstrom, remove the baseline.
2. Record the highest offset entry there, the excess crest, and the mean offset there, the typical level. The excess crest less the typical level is 1.1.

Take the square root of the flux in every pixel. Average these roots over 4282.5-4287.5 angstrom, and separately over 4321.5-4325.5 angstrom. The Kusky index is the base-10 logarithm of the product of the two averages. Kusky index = 1.24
